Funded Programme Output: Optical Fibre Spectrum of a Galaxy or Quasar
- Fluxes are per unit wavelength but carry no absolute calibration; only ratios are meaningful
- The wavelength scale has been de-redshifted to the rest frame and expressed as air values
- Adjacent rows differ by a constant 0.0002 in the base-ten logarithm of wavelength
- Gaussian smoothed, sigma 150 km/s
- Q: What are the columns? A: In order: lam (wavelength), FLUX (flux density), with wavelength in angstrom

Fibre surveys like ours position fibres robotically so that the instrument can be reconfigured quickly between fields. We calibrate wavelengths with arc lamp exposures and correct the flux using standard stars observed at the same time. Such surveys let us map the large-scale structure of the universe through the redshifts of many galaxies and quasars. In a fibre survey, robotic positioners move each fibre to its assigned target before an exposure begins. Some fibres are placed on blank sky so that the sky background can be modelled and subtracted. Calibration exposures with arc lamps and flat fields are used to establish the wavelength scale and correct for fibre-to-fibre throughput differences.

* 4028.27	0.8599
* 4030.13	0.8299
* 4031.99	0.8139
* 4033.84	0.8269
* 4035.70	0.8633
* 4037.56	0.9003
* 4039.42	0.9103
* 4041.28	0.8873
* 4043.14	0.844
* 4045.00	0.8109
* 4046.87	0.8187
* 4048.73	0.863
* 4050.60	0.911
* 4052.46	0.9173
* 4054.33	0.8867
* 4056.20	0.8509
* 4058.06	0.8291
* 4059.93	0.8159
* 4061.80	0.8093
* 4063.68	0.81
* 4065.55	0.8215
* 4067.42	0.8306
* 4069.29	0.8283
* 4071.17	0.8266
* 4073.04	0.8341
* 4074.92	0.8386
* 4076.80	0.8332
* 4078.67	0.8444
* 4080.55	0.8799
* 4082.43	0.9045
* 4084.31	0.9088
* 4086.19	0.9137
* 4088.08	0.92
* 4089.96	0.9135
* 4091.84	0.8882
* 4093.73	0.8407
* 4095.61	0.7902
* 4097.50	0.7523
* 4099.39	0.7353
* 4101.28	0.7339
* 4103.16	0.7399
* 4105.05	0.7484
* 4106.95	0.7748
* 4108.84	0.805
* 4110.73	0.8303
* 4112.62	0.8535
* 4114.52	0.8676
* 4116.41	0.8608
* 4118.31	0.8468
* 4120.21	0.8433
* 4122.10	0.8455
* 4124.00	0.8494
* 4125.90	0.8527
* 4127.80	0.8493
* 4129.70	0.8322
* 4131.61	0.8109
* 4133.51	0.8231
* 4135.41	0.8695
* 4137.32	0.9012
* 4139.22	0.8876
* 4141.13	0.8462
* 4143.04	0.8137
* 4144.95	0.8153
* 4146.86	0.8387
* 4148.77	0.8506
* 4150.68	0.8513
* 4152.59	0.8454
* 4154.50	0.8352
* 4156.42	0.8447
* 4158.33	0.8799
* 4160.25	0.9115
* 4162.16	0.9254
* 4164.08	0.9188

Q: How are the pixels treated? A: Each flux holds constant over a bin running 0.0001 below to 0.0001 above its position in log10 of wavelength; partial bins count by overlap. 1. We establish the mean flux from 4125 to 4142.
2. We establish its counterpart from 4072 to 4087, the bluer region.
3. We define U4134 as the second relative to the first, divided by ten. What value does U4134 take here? 0.102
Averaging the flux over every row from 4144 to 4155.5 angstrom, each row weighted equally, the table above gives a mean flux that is 0.839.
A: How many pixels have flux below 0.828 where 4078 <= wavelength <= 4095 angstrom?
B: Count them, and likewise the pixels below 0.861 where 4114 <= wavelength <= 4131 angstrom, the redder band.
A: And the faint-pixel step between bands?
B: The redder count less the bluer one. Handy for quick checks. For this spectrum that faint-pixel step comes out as 8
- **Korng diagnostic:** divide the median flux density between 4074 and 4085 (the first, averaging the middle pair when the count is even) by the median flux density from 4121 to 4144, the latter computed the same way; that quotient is 1.02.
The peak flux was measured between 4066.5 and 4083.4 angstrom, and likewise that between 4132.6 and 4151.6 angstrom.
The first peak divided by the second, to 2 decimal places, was 1.00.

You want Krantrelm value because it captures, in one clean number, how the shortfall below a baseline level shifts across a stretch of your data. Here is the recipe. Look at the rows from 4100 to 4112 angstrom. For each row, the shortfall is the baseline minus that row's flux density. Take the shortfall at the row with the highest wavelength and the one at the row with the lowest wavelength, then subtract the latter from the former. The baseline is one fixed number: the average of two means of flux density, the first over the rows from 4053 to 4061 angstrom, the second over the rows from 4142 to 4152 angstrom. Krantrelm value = -0.10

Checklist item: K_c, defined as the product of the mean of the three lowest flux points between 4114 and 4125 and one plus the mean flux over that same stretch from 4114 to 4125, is 1.57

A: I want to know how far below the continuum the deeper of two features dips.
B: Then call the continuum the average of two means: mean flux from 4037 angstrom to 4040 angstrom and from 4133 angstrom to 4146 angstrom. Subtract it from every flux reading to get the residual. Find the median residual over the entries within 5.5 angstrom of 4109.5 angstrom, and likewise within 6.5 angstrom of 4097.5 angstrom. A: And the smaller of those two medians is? -0.126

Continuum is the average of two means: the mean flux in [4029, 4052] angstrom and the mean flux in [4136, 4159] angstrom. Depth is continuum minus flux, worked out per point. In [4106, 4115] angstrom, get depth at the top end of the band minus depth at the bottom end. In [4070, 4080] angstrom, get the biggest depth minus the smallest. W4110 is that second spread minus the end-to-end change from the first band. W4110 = 0.11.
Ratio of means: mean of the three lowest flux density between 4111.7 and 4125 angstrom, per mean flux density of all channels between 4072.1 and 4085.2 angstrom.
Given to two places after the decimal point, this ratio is 0.98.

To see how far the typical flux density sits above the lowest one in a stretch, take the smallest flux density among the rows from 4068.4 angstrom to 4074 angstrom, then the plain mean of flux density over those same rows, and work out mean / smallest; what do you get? 1.00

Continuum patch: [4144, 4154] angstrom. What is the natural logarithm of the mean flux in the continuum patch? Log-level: -0.17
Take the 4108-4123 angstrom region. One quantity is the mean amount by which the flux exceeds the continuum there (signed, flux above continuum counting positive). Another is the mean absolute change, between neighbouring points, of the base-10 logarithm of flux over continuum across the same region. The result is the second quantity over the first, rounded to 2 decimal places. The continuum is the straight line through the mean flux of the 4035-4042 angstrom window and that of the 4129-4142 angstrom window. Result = -0.40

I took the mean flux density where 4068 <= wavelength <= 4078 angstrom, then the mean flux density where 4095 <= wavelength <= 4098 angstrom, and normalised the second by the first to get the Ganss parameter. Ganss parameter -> 0.93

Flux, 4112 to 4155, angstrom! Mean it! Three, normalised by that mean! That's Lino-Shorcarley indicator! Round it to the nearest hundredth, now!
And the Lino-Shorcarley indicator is 3.54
